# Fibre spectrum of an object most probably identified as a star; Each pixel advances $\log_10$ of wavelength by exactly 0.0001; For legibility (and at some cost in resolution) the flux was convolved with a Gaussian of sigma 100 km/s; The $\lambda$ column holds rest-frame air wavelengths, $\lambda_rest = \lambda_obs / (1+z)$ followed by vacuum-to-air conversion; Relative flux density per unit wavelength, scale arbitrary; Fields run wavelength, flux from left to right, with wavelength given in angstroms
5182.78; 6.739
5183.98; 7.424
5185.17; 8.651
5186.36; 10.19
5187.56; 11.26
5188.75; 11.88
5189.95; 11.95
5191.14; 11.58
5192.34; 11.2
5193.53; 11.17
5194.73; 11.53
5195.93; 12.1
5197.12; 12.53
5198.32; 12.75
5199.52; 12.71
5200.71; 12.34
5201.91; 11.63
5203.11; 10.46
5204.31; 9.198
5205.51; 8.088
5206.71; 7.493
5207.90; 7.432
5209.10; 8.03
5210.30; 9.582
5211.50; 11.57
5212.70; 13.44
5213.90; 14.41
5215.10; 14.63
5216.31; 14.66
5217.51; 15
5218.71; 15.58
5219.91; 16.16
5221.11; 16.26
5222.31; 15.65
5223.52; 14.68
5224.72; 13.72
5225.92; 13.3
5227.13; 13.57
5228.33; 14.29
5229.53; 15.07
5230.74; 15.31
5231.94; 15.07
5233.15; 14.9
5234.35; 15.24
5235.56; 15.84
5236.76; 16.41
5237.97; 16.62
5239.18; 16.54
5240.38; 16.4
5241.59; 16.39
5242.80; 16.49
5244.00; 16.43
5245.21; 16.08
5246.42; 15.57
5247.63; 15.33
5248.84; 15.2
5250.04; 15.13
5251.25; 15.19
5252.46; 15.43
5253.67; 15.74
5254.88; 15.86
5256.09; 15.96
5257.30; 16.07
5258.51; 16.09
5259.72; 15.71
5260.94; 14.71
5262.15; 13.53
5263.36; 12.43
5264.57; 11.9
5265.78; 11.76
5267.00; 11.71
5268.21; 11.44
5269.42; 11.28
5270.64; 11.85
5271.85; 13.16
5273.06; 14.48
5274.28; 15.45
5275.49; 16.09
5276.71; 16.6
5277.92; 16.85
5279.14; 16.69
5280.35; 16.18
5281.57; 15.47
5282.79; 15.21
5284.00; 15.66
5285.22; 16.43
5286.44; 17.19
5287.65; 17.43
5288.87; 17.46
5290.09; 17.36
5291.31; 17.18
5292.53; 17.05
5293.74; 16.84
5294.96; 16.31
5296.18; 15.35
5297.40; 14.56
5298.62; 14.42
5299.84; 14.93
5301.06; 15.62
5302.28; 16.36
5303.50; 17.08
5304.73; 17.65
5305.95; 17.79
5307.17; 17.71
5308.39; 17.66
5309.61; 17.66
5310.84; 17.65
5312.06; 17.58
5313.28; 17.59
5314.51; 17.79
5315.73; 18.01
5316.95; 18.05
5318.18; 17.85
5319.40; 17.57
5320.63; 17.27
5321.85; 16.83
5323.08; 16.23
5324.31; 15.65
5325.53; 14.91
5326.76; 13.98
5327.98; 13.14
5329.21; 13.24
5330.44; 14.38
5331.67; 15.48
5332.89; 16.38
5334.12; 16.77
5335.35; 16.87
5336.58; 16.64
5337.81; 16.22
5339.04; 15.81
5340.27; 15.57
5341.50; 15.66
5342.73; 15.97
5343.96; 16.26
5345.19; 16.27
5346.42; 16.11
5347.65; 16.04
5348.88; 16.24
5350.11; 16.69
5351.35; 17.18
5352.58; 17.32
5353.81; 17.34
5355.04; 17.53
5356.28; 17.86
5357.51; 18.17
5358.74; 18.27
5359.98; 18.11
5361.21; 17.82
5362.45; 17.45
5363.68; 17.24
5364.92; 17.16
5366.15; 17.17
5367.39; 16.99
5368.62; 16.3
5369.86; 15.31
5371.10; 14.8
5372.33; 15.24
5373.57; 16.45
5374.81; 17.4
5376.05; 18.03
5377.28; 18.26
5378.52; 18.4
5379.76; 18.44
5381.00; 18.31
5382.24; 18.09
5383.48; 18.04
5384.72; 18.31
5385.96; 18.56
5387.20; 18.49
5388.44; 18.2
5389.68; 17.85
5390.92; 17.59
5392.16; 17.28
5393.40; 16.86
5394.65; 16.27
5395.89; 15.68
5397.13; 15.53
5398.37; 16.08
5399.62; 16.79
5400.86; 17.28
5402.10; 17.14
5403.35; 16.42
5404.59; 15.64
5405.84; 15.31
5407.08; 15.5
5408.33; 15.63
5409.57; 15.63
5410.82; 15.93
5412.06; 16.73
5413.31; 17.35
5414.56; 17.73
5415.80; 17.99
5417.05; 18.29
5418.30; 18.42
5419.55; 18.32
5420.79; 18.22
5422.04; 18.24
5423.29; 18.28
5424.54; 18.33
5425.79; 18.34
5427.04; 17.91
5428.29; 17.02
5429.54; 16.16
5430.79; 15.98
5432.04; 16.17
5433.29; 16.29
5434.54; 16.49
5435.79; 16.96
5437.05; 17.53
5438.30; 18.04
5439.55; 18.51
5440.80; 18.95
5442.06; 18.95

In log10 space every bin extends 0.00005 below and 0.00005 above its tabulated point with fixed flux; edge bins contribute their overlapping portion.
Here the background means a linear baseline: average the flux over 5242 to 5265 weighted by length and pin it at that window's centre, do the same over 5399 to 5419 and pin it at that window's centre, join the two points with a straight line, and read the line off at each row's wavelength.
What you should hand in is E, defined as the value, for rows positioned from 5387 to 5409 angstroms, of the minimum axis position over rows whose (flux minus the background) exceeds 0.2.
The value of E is 5387.20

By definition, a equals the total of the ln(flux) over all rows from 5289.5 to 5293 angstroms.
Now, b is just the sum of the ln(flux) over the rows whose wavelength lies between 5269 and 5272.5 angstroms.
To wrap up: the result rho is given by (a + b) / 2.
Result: 8.00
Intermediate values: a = 8.53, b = 7.47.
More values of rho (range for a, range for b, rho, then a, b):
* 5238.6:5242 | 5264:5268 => 7.90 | 8.40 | 7.40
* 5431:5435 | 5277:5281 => 8.40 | 8.38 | 8.42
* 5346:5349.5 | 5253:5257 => 8.32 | 8.34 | 8.29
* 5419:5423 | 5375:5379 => 8.71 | 8.71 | 8.71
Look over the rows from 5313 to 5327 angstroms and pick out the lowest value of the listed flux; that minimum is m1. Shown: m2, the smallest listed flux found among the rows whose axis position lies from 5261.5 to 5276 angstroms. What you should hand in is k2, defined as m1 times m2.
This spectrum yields 158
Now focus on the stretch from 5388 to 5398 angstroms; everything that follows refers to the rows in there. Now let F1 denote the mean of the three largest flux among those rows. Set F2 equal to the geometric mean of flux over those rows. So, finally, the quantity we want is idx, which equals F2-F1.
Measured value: -1.0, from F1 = 17.9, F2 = 16.9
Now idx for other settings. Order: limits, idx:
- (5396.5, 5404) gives -0.5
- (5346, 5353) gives -0.5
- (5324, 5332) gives -1.0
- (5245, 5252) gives -0.2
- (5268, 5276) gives -2.1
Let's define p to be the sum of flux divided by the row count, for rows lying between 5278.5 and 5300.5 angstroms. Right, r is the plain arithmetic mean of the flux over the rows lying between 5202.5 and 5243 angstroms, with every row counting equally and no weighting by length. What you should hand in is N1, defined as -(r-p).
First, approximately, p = 16.2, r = 13.7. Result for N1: 2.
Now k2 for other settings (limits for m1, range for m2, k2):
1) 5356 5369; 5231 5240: 243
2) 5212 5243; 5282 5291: 202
